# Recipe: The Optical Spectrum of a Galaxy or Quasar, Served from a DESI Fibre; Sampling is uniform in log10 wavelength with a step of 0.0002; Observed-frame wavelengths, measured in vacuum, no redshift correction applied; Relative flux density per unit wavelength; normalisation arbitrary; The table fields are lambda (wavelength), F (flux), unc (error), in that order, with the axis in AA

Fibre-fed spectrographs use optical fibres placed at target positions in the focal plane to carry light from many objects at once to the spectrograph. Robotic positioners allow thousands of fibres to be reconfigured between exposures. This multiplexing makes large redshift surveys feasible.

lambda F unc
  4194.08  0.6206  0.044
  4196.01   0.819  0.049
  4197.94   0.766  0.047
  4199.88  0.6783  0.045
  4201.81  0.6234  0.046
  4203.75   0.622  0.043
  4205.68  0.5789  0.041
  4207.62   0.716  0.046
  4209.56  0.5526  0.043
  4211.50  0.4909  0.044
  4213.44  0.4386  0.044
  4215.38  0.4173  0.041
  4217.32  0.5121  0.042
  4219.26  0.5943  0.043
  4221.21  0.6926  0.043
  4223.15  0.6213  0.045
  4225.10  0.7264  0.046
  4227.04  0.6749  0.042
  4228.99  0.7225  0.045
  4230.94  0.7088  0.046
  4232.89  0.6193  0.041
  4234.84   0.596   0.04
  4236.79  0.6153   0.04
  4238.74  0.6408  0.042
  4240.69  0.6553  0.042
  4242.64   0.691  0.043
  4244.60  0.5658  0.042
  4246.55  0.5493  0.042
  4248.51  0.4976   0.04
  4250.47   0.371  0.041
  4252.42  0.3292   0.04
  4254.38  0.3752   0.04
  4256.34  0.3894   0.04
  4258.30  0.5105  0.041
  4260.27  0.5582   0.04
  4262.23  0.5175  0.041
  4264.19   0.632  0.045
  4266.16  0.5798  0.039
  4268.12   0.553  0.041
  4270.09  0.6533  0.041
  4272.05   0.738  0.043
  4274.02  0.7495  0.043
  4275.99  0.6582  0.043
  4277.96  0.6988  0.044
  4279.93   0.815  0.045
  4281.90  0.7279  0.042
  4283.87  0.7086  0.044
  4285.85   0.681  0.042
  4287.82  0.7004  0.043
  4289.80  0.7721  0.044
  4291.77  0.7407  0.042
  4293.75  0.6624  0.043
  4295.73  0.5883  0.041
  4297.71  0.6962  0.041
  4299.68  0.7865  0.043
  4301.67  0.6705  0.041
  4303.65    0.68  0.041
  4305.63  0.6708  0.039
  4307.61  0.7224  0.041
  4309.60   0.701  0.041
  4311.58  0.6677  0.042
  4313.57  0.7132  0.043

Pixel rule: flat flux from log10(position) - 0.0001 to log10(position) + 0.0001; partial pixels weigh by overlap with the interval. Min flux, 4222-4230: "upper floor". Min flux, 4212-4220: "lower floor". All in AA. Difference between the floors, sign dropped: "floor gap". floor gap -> 0.20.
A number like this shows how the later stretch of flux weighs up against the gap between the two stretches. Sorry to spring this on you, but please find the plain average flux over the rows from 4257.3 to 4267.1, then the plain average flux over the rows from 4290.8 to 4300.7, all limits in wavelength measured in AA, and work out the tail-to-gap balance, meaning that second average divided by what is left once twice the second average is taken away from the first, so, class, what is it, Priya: -0.837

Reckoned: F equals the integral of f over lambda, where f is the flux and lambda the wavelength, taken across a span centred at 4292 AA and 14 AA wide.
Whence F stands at 10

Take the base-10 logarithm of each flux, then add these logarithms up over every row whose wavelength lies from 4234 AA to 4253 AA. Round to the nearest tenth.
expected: -2.7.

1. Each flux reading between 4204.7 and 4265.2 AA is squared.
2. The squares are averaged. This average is 0.33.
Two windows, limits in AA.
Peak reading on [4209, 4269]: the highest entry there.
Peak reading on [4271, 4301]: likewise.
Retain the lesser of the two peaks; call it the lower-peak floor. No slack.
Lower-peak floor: 0.726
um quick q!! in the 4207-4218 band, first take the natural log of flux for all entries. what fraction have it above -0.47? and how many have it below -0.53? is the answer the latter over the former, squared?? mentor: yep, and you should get 900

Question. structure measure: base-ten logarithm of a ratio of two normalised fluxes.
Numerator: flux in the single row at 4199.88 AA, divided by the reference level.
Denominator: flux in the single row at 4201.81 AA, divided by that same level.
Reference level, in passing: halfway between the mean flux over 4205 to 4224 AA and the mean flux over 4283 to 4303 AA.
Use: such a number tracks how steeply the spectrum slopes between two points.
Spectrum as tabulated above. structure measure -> 0.04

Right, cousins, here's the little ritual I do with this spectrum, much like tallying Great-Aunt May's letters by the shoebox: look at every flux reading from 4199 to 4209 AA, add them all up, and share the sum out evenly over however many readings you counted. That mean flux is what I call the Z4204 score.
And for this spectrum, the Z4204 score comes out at 0.64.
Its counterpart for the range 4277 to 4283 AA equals 0.75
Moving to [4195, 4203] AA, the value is 0.72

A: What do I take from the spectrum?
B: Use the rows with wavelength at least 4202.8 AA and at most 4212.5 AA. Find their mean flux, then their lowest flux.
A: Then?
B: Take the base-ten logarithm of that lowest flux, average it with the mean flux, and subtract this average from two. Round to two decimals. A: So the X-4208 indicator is 1.86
